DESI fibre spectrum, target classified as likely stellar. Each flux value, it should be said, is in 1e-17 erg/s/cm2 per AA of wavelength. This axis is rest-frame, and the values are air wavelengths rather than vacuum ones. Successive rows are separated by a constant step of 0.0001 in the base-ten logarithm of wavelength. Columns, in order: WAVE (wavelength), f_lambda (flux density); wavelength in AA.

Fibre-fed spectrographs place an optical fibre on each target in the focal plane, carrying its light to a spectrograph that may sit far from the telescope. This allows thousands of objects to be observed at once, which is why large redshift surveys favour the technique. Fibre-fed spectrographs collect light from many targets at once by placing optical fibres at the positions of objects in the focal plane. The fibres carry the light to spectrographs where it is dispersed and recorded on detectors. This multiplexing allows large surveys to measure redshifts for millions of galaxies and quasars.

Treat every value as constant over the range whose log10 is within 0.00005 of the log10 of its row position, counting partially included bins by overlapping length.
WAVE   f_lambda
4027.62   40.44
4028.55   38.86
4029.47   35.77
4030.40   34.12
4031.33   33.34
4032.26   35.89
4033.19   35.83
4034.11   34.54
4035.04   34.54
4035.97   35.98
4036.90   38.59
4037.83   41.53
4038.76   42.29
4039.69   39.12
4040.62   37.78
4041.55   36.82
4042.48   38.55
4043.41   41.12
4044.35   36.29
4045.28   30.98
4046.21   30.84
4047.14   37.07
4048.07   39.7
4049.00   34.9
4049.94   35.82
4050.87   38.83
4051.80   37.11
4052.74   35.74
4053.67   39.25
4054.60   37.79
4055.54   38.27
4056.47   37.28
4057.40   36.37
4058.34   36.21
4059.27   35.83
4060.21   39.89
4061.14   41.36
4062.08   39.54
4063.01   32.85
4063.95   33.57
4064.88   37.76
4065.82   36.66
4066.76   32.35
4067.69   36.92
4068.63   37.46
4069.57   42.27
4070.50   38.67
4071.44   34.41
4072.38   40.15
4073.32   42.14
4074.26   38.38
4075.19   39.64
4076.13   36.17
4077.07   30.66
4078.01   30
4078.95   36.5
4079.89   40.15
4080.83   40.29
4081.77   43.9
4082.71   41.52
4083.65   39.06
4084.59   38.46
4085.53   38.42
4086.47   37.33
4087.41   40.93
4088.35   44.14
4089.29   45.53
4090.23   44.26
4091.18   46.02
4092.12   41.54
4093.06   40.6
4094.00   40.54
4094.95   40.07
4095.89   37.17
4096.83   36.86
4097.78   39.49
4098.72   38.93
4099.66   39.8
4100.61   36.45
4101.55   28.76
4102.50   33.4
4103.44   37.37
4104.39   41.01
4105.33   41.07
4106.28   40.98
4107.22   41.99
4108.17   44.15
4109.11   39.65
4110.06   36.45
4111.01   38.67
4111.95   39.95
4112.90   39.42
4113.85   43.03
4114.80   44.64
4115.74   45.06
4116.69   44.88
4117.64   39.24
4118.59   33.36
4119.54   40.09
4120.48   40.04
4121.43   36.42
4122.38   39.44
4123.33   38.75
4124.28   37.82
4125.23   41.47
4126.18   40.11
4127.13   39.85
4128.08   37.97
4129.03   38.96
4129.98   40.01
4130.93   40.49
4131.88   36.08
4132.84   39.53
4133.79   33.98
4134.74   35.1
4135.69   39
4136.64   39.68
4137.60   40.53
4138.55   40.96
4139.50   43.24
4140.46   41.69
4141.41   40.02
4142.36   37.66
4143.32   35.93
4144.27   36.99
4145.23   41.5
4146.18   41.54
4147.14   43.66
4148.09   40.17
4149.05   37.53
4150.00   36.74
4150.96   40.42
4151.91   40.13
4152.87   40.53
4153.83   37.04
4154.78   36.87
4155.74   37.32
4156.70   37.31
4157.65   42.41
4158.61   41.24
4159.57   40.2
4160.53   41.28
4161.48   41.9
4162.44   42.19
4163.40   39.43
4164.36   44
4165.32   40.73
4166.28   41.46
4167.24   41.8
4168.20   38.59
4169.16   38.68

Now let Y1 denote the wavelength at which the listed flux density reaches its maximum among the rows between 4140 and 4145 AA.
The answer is 4140.46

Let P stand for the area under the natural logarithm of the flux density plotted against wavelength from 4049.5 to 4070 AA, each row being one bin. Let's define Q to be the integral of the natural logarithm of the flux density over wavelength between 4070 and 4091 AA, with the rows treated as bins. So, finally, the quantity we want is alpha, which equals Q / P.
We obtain 1.04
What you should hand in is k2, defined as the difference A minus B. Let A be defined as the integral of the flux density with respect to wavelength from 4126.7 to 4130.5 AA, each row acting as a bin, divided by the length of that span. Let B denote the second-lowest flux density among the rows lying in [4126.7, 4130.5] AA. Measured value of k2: 0.28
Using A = 39.2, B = 38.96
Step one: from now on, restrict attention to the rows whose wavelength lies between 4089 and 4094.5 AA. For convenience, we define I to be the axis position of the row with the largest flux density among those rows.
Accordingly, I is 4091.18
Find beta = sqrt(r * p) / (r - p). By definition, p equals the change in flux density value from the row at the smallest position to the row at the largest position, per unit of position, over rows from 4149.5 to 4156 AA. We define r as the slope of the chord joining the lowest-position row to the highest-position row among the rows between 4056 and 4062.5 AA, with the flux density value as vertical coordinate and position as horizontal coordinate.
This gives 0.7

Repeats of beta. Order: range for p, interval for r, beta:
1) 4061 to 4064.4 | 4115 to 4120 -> 1.3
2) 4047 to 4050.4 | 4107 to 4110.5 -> -0.6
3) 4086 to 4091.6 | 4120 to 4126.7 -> -0.1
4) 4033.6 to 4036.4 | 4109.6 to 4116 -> 1.5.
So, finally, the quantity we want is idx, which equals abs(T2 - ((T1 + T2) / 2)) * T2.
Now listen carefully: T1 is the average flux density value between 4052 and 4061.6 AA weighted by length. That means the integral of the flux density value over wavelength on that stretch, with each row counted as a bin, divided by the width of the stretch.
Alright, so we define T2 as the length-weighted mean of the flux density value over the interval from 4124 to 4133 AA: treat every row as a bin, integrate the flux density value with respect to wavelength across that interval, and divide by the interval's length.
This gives 28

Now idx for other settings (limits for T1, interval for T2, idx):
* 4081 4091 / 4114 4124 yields 24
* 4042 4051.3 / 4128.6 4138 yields 37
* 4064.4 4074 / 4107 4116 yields 69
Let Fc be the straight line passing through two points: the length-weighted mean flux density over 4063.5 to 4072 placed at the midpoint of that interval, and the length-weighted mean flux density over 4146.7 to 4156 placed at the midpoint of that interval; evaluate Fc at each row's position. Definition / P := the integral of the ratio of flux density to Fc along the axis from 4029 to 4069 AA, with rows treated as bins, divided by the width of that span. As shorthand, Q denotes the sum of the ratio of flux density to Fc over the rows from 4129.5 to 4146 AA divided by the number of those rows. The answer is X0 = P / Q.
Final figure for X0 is 1.01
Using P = 1.02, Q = 1.01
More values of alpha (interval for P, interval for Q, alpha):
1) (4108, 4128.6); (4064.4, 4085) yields 0.98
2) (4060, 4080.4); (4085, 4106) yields 1.05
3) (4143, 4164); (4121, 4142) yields 1.00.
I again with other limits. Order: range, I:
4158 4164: 4162.44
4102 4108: 4107.22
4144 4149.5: 4147.14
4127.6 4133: 4130.93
